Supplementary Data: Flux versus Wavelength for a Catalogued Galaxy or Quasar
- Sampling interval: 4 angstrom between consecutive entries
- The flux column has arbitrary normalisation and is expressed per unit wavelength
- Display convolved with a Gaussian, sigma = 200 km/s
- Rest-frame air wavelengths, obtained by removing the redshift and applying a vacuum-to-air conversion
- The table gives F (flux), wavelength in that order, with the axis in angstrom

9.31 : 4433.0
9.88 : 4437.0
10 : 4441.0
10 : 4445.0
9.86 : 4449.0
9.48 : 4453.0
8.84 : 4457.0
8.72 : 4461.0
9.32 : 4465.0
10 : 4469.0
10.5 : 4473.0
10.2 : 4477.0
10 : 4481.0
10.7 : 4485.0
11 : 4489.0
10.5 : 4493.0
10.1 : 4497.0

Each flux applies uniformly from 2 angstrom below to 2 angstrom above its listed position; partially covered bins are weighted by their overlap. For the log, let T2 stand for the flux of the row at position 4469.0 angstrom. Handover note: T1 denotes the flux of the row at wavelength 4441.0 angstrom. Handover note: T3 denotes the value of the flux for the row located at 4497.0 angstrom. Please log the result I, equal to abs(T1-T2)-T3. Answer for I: -10.1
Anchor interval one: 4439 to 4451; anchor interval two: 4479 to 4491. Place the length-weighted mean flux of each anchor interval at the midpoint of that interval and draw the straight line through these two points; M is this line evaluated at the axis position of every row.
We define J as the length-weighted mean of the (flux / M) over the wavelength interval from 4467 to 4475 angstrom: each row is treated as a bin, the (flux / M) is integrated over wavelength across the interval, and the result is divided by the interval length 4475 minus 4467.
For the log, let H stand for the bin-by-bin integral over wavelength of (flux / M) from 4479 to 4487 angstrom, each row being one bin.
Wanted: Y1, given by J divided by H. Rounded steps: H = 7.9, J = 0.99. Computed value 0.126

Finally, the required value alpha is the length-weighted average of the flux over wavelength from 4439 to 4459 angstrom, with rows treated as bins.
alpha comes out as 9.6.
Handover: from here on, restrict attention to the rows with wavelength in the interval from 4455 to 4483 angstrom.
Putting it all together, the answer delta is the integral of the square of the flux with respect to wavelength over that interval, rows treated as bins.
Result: 2621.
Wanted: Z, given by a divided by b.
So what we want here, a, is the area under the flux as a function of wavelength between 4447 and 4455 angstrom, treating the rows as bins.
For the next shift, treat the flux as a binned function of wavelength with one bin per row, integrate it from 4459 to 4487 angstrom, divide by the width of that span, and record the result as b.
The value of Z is 8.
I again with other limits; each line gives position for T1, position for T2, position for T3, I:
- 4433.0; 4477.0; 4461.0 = -7.8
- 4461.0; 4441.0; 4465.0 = -8.0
